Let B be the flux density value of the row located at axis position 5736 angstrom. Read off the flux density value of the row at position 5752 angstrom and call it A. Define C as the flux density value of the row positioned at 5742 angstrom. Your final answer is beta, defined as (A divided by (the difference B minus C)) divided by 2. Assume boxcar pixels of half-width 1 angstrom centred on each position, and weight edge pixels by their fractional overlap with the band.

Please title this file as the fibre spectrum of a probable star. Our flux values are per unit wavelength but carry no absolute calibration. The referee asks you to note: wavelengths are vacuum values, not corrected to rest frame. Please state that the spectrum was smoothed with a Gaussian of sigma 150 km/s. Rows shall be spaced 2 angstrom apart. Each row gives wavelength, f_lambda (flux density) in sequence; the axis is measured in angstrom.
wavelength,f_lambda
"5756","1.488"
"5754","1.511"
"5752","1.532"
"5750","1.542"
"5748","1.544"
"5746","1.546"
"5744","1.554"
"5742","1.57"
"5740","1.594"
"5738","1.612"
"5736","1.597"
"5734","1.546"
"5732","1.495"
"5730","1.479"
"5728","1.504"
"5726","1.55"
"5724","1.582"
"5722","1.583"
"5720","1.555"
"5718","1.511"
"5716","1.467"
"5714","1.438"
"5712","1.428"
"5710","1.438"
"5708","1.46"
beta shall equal 28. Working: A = 1.532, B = 1.597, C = 1.57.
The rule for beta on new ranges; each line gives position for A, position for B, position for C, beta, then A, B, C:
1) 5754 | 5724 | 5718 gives 11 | 1.511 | 1.582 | 1.511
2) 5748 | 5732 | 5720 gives -13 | 1.544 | 1.495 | 1.555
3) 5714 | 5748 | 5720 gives -65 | 1.438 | 1.544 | 1.555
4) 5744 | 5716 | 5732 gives -28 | 1.554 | 1.467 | 1.495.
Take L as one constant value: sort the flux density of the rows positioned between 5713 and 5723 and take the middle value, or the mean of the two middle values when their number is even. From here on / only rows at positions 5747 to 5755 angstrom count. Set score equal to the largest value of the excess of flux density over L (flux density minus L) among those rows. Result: 0.03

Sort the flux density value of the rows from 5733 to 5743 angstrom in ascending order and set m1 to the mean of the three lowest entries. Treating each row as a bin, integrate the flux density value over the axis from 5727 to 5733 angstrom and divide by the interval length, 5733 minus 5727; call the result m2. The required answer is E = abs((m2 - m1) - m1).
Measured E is 1.65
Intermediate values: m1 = 1.57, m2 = 1.49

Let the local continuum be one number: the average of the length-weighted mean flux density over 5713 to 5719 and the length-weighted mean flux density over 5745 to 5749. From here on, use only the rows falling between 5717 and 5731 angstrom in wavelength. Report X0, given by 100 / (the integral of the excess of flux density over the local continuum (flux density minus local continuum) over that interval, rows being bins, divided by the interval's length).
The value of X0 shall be 3423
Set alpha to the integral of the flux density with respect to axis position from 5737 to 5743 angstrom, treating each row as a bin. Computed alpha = 9.55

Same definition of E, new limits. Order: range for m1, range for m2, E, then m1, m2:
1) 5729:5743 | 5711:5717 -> 1.57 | 1.51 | 1.44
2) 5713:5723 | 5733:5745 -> 1.37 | 1.47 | 1.58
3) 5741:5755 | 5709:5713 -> 1.62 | 1.53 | 1.43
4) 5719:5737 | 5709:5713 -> 1.55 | 1.49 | 1.43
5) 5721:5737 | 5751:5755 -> 1.46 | 1.49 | 1.52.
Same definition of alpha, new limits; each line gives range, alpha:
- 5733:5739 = 9.51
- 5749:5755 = 9.17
